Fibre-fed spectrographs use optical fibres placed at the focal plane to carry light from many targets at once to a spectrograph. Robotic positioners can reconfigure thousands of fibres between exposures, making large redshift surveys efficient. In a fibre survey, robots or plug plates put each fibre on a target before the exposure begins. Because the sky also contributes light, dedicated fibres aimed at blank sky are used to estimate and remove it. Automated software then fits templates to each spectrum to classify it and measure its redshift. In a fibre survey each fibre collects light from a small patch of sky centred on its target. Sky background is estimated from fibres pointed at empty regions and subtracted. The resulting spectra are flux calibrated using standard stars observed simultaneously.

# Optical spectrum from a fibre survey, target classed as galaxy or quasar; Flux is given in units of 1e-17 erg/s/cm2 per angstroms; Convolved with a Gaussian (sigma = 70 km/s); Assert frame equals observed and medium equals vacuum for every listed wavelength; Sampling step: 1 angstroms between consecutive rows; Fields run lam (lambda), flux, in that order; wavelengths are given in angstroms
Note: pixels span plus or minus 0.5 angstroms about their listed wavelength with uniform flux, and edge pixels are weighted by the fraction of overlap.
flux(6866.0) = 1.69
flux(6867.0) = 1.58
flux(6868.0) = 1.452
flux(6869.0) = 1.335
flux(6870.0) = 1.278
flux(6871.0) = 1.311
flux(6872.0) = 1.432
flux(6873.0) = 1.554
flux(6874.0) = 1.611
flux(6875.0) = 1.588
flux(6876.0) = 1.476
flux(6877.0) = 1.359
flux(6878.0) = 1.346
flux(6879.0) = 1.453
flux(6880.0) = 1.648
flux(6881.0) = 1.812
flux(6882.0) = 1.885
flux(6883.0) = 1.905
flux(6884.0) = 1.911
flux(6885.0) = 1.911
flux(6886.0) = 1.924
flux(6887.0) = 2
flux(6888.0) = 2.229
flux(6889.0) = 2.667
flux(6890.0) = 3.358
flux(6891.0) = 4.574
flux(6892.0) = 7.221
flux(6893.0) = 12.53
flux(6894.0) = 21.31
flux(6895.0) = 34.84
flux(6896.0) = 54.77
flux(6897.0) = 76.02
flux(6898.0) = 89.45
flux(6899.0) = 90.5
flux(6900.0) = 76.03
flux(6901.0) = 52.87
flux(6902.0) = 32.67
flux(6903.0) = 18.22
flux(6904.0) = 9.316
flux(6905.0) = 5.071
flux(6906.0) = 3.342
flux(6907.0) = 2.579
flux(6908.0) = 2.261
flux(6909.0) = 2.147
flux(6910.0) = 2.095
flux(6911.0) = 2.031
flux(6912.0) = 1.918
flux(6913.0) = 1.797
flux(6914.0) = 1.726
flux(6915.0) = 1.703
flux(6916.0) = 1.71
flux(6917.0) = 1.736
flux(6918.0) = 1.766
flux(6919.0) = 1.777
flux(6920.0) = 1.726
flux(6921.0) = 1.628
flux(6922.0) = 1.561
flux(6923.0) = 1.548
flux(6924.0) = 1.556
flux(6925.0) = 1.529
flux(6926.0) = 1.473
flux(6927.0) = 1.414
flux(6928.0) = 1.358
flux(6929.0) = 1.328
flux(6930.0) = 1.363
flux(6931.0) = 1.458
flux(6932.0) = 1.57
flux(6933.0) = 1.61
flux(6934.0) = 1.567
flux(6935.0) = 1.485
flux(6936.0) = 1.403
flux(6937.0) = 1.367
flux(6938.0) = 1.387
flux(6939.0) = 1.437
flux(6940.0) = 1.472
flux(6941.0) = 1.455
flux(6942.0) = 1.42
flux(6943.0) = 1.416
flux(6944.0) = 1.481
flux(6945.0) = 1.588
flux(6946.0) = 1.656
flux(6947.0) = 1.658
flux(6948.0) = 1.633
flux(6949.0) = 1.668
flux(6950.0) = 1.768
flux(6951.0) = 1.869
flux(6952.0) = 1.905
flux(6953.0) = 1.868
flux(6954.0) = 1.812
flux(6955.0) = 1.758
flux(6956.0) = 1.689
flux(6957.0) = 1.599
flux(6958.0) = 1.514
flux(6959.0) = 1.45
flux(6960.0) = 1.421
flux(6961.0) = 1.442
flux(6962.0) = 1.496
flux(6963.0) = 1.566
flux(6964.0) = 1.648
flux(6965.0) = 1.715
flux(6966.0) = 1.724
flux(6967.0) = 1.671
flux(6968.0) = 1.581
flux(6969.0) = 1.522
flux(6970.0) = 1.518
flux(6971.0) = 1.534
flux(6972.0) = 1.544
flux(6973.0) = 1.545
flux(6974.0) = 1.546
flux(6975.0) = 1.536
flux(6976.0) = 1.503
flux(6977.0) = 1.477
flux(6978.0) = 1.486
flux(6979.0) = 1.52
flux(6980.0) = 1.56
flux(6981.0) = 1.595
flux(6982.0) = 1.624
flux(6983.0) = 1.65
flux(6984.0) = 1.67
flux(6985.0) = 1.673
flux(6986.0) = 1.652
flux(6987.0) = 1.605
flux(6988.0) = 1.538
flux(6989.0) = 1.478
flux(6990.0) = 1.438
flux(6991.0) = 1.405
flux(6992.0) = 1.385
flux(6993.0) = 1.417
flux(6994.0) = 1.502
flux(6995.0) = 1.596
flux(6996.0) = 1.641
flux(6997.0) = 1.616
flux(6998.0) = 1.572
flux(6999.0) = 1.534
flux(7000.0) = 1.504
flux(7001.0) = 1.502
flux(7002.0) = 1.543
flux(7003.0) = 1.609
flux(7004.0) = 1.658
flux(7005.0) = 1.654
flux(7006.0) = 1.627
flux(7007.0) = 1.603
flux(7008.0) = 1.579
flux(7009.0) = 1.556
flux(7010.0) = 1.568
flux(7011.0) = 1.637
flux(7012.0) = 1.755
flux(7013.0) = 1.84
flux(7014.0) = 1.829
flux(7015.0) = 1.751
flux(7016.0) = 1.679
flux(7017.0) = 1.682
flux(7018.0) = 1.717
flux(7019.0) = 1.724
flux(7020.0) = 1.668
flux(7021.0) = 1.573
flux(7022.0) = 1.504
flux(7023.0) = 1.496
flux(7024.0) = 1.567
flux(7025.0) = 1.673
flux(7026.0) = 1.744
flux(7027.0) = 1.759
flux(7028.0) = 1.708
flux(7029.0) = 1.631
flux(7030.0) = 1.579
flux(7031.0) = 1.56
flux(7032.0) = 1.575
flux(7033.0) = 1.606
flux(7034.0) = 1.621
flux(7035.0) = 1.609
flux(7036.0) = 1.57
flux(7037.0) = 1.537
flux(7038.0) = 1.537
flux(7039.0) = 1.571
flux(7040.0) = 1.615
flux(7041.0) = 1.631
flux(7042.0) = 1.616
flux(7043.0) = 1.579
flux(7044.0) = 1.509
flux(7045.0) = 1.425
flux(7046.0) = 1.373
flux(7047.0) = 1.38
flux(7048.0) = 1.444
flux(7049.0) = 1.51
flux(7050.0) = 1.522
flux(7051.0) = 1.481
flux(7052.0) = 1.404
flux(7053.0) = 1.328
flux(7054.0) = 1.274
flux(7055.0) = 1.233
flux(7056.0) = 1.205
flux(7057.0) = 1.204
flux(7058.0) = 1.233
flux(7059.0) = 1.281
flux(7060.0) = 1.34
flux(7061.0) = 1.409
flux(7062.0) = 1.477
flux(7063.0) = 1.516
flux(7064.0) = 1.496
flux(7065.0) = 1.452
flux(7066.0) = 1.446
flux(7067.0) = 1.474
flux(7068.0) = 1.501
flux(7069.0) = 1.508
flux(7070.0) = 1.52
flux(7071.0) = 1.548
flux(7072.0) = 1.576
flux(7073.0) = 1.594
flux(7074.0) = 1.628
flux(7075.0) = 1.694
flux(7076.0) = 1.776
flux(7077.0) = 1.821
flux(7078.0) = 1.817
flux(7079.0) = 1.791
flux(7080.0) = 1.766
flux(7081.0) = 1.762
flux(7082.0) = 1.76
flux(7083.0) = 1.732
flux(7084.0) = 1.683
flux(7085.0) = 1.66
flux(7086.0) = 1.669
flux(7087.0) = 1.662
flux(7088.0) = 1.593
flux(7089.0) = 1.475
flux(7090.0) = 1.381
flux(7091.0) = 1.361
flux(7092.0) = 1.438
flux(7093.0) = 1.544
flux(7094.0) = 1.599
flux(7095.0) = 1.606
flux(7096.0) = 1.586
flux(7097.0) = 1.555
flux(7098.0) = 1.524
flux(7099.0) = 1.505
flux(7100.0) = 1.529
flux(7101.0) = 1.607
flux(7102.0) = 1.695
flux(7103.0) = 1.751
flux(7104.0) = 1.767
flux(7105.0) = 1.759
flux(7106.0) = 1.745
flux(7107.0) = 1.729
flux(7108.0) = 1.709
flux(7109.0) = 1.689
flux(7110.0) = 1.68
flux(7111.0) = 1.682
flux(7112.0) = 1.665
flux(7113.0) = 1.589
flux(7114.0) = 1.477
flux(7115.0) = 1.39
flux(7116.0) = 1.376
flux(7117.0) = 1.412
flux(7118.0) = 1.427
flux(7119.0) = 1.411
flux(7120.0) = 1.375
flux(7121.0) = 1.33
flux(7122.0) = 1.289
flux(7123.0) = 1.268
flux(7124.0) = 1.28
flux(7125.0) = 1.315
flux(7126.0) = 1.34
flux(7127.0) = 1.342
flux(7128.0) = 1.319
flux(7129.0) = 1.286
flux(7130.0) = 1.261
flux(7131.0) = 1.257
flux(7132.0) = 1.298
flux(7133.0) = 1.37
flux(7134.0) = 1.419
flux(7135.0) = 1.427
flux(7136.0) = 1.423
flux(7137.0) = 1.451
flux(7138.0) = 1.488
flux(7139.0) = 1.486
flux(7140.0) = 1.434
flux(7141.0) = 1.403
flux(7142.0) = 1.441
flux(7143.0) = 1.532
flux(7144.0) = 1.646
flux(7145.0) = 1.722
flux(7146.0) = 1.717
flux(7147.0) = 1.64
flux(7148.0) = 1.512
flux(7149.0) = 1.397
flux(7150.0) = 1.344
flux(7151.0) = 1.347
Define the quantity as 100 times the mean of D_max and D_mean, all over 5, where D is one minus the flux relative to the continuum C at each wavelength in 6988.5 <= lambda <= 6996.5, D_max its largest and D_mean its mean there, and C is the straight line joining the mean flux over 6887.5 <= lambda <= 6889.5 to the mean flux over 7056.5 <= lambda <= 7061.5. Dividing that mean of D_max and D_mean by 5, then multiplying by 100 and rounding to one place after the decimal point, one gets 3.6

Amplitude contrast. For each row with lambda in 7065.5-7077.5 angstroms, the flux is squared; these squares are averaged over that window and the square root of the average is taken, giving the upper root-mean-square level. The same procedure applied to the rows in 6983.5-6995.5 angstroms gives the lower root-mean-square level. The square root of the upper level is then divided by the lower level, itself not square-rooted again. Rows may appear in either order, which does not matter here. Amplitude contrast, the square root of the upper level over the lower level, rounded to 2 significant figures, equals 0.82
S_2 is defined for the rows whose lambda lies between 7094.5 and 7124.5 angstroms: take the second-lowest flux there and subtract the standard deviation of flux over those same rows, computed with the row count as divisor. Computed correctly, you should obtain 1.12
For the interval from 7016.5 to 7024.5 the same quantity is 1.42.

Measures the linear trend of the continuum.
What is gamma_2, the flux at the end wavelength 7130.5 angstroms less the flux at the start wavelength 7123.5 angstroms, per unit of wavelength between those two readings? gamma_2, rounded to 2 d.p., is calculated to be 0.00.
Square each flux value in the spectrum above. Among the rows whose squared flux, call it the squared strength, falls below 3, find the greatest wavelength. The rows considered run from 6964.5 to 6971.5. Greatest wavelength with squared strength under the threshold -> 6971.0 angstroms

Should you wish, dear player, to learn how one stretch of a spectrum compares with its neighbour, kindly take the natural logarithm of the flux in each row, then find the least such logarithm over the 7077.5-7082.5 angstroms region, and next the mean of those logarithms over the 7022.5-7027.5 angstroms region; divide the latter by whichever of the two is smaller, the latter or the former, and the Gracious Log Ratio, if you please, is 1.0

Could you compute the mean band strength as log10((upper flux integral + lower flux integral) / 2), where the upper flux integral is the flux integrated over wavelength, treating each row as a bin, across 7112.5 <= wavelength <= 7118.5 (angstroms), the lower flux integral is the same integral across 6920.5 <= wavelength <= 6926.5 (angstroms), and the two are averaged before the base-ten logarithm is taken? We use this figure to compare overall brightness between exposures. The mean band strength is 0.953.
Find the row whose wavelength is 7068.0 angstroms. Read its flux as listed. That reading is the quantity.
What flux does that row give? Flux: 1.501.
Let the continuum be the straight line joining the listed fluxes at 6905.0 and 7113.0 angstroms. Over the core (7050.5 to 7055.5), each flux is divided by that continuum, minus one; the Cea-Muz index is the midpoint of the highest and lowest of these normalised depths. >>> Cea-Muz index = -0.48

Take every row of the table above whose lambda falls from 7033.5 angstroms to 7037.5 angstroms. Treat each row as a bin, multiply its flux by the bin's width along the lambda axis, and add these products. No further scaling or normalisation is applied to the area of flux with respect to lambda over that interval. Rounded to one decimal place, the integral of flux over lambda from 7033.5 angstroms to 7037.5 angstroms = 6.3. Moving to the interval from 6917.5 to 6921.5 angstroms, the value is 6.9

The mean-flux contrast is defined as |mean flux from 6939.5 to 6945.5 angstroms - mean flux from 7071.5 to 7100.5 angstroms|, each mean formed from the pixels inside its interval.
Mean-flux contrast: 0.15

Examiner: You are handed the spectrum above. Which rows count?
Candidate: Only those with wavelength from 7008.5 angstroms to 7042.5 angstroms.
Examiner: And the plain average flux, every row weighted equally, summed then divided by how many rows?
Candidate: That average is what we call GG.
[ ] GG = 1.64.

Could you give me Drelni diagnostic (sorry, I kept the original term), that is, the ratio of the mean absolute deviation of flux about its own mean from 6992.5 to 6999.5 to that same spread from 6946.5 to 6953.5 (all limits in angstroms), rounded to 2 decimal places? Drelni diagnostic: 0.61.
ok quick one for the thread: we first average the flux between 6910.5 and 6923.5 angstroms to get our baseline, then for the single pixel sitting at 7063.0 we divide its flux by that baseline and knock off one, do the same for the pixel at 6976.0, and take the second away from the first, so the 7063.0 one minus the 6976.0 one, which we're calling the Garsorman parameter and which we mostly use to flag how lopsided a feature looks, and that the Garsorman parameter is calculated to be 0.01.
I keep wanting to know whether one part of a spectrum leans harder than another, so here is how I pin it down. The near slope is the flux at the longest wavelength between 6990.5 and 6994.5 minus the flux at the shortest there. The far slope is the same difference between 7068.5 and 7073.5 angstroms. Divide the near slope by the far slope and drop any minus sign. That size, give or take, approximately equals 1.1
